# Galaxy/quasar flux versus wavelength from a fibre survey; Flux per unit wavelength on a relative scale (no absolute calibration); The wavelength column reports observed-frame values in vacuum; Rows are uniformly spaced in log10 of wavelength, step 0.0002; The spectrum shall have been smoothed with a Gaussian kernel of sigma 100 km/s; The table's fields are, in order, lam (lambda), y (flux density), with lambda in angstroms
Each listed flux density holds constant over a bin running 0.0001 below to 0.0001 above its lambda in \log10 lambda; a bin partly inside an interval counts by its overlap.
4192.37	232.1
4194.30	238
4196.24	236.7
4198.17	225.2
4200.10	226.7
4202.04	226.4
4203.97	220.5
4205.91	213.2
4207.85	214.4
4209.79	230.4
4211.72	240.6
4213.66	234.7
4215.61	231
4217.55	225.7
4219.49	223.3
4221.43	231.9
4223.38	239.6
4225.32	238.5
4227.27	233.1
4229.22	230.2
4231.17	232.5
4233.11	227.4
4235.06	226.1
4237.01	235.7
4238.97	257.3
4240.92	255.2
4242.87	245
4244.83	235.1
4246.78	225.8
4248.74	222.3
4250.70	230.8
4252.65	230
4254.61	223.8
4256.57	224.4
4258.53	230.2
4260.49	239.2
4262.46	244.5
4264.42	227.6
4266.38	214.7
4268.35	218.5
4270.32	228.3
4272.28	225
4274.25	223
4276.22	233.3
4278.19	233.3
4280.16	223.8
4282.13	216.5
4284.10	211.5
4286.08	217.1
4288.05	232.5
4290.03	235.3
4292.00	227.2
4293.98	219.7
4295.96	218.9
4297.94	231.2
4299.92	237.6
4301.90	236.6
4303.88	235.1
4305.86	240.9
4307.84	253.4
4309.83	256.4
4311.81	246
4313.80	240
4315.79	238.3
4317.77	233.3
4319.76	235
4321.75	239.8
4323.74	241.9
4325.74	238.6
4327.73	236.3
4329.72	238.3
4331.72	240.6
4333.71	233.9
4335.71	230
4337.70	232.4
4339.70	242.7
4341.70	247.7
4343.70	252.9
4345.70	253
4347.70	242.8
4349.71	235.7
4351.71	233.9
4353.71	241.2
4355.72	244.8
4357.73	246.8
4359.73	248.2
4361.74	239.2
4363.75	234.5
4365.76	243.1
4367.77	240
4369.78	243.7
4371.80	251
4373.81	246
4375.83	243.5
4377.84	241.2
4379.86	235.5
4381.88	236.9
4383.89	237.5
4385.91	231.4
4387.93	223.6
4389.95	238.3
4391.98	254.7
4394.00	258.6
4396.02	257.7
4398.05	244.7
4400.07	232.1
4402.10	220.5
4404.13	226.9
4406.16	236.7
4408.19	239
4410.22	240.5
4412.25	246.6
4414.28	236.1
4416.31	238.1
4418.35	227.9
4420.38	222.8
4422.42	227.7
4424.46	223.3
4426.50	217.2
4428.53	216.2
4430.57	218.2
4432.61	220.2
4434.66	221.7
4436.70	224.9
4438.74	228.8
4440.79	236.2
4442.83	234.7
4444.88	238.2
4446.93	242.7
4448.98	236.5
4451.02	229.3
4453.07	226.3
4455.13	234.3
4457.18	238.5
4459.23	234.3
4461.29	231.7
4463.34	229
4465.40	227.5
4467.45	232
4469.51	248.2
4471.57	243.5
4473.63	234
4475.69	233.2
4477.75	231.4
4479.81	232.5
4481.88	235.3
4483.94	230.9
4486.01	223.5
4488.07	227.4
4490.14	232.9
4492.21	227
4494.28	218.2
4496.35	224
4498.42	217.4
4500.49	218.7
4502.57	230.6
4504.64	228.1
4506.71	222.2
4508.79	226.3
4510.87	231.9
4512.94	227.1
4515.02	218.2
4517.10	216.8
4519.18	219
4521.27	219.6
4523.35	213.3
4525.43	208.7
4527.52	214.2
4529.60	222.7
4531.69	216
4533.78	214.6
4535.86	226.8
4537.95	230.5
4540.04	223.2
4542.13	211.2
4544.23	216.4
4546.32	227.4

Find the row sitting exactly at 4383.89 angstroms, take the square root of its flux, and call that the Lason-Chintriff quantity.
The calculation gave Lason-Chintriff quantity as 15.4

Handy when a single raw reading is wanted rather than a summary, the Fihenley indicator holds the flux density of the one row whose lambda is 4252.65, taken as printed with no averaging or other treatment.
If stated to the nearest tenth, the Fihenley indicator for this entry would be 230.0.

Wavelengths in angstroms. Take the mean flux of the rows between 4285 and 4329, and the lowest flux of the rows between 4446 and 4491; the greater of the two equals 236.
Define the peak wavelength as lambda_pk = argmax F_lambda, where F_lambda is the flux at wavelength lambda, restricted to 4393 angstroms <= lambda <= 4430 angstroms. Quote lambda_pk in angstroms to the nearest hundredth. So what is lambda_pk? 4394.00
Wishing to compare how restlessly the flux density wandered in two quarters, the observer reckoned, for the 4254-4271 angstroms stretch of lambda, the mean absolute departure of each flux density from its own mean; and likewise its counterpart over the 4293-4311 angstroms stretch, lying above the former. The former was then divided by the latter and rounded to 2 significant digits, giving 0.73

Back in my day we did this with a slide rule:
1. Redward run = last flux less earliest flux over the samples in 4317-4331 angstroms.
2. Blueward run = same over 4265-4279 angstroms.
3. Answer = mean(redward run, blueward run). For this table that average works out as 11.8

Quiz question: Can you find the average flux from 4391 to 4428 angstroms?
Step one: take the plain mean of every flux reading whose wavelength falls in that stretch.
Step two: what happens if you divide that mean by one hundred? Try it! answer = 2.36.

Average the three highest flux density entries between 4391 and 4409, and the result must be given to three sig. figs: 257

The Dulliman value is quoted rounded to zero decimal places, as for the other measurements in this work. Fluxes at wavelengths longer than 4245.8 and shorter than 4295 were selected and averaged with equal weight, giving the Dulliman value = 226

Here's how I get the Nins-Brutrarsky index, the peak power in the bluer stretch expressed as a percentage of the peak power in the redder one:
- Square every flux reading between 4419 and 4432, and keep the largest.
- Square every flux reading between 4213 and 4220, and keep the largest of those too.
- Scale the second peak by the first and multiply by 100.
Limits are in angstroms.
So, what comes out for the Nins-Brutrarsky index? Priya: 106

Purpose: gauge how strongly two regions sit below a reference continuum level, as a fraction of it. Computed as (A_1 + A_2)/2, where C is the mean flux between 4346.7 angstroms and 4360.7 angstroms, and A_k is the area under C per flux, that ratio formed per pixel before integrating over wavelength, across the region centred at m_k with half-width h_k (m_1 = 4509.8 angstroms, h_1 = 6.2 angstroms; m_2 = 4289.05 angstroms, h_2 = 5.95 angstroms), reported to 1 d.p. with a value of 13.1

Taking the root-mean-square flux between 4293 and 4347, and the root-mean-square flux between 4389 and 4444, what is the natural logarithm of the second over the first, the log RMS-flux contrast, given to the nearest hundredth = -0.02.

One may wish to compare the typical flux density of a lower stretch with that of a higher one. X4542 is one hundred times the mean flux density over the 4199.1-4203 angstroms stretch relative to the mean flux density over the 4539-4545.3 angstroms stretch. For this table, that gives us 104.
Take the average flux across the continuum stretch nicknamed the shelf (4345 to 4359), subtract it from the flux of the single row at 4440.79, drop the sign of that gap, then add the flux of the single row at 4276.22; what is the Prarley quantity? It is 240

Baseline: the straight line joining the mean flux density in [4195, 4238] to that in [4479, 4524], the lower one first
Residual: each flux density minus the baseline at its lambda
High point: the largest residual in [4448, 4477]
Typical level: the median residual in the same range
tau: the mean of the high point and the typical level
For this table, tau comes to 16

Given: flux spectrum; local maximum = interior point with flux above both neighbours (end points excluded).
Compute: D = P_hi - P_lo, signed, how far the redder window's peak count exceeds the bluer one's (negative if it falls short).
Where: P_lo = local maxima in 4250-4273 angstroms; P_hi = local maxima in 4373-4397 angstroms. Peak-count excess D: 0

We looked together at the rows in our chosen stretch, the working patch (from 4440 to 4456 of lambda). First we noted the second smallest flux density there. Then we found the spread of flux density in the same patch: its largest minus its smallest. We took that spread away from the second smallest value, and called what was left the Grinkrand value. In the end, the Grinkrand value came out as 213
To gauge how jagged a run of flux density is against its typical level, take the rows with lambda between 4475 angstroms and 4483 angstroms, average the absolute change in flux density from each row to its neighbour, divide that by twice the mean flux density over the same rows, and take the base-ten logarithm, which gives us -2.39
